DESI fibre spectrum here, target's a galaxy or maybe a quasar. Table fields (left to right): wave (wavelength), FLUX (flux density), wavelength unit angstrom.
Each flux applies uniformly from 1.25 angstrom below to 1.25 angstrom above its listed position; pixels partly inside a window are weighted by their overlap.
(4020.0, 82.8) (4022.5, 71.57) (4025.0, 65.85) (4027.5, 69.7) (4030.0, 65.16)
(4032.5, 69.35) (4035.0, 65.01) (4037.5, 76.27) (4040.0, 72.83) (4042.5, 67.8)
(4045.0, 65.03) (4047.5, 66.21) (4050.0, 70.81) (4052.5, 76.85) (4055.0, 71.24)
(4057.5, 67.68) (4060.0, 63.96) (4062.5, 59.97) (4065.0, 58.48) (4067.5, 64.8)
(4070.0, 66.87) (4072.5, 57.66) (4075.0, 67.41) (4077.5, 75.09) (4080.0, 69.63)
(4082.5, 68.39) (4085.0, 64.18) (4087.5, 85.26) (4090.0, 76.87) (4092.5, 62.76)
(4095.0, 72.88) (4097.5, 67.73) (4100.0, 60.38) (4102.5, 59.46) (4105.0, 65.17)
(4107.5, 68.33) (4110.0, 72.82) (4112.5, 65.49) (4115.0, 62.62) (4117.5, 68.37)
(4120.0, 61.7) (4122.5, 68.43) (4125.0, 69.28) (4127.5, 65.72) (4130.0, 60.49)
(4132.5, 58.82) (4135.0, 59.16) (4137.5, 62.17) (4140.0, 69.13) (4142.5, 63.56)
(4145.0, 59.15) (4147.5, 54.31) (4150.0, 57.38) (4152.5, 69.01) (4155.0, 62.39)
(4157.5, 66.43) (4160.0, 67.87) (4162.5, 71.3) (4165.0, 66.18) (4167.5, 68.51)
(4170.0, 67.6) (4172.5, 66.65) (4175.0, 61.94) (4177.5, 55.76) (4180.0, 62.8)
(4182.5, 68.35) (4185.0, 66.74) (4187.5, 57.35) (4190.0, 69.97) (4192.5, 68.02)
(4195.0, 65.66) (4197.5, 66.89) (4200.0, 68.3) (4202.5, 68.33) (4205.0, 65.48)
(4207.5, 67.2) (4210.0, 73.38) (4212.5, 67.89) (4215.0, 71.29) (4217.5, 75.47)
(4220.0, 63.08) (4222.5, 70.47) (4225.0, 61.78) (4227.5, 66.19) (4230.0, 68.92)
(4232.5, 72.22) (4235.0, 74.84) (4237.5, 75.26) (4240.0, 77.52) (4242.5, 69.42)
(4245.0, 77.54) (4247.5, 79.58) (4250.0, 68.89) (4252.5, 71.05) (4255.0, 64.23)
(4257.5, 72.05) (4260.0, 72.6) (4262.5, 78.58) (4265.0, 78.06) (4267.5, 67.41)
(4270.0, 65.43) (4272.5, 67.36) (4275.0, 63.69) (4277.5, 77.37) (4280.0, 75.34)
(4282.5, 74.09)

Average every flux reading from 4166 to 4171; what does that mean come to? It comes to 68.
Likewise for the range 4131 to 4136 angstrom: 59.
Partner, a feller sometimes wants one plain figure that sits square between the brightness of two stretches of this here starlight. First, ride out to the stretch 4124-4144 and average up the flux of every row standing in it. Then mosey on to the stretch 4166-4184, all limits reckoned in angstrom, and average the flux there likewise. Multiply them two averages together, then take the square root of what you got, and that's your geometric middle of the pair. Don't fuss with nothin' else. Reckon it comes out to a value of 64.0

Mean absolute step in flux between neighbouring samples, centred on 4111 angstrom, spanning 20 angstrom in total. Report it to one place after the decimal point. 5.1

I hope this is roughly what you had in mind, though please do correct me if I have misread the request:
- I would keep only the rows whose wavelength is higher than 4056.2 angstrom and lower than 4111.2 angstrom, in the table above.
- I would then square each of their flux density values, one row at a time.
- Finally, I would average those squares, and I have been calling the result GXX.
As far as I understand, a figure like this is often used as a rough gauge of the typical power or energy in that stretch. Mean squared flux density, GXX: 4542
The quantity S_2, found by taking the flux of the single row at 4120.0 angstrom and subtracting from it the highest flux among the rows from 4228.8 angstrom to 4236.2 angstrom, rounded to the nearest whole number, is -13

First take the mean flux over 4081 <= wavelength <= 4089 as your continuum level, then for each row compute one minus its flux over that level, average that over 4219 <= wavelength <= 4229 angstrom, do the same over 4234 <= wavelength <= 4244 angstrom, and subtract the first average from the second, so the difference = -0.12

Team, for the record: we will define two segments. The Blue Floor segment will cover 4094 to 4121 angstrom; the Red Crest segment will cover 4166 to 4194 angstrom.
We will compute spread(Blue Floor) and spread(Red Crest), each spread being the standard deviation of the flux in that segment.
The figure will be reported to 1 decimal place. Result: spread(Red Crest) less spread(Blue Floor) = 0.2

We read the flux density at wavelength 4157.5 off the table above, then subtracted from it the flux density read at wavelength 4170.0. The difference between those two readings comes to -1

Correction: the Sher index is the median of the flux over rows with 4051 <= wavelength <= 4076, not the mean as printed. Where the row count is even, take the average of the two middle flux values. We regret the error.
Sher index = 66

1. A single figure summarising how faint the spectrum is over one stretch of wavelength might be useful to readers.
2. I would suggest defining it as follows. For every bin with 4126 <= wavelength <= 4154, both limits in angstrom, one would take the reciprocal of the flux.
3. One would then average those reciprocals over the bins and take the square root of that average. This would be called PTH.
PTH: 0.128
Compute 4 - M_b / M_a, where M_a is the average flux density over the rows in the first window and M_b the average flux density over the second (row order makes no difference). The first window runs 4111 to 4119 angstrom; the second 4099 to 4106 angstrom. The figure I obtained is 3.06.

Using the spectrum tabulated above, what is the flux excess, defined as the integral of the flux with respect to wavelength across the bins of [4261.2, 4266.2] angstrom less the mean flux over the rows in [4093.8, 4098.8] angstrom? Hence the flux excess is 321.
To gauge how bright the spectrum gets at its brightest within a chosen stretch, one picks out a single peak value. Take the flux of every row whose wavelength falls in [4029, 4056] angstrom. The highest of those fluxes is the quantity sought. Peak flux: 76.85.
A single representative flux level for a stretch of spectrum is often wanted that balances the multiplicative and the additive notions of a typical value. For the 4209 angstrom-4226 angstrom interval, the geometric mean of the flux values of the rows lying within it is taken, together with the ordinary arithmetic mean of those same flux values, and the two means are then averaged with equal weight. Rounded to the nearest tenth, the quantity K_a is 69.0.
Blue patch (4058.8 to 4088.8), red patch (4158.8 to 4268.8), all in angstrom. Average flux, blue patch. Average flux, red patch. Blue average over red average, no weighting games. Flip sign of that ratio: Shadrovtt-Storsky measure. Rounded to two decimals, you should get -0.97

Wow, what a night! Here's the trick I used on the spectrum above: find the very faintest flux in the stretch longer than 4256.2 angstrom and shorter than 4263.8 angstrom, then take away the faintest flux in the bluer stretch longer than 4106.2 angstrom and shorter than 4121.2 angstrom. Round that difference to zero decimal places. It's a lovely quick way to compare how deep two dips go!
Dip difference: 10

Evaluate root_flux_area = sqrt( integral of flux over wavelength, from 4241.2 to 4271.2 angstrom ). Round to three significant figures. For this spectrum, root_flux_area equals 46.5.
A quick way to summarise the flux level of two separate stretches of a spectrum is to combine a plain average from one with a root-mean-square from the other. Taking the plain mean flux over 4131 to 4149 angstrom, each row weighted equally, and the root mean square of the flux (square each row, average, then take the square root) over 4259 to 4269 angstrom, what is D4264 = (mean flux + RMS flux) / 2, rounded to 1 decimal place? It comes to 67.6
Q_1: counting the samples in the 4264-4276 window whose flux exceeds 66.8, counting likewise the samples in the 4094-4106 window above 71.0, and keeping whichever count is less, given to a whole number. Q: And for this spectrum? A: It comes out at 1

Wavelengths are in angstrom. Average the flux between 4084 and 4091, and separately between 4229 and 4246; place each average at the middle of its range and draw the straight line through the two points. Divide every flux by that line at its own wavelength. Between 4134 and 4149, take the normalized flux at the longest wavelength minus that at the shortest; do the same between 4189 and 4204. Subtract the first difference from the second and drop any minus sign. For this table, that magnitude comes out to 0.043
